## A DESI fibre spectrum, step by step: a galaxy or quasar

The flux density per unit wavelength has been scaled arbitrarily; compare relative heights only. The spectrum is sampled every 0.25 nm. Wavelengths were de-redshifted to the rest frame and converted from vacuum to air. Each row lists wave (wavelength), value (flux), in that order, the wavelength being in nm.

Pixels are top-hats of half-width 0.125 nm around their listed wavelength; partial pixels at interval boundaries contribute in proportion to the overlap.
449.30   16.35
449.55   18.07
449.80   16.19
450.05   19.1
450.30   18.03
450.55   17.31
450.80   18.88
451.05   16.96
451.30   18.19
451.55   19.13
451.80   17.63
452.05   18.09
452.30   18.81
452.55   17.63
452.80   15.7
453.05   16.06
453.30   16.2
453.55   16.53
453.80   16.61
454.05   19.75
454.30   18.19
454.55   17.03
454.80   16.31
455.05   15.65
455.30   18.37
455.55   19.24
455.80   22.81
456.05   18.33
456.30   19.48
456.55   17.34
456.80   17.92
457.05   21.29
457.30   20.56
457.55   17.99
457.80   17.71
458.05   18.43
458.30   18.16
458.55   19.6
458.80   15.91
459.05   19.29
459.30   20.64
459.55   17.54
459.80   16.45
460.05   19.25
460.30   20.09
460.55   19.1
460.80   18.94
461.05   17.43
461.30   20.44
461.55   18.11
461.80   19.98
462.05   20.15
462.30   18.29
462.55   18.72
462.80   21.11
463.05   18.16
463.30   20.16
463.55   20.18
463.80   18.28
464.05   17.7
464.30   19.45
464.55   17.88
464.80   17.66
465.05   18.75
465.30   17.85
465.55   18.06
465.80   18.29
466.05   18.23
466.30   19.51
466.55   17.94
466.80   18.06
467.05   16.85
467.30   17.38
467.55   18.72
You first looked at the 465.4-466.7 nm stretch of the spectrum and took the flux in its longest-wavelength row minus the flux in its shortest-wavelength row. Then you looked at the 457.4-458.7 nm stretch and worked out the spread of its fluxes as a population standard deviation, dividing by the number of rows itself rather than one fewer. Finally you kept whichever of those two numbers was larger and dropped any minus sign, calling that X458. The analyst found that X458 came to 0.65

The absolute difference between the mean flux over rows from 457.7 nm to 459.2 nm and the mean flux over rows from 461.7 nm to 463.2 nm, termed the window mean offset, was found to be 1.2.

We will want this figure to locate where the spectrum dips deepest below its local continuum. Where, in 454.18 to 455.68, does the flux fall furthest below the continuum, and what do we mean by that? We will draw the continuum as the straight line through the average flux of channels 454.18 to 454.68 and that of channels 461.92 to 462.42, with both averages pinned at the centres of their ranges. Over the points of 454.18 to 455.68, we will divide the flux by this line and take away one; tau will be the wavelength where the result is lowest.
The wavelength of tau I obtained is 455.05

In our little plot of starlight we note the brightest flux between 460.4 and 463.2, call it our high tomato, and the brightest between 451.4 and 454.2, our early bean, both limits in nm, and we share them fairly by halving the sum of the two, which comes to 20.4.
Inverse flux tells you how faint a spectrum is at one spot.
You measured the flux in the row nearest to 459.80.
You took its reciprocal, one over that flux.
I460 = 0.061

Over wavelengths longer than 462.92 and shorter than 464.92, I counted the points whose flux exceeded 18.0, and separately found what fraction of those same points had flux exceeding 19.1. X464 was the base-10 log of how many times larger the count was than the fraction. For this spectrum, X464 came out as 1.12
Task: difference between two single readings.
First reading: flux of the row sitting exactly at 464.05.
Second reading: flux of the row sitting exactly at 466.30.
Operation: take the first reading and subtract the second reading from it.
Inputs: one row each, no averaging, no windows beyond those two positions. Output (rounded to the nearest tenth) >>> -1.8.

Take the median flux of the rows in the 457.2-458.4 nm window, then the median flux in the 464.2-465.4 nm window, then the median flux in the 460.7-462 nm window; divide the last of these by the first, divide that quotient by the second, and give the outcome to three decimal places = 0.058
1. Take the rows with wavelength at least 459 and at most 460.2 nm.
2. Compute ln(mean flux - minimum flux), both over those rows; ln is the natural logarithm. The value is 0.8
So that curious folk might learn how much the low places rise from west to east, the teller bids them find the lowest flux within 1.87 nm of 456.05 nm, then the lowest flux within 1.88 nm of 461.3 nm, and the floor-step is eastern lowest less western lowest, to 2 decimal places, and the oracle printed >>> 0.80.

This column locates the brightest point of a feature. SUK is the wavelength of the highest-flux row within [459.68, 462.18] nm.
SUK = 461.30 nm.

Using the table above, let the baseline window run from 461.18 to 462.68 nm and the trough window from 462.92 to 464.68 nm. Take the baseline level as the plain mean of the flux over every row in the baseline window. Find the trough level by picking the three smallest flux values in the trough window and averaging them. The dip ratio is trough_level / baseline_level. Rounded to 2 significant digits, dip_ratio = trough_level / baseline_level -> 0.93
